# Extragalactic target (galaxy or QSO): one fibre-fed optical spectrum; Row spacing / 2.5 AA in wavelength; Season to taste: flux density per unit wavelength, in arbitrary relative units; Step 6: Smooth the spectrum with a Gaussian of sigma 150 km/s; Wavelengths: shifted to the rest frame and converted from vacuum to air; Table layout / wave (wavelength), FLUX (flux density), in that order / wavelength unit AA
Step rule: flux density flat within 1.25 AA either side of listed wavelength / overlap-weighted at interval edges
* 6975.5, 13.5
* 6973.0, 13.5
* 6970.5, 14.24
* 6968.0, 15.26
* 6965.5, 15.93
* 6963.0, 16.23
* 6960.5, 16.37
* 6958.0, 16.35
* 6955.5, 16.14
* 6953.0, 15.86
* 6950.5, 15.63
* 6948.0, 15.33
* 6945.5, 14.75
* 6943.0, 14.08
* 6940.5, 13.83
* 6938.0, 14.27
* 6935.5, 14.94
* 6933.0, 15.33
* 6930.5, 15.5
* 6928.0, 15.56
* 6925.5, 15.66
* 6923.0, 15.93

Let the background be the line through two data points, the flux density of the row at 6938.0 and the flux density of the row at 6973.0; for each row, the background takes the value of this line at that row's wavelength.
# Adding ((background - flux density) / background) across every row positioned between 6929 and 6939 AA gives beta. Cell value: -0.18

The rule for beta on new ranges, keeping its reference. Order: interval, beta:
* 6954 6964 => -0.72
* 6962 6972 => -0.52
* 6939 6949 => -0.10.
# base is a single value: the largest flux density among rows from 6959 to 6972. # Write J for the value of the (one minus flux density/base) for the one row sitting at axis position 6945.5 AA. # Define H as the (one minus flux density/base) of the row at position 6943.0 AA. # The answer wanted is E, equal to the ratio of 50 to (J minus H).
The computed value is -1222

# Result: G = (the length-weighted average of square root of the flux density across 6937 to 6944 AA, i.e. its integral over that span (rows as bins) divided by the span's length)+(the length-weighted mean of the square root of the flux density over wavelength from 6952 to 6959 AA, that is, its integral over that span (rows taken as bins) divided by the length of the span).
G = 7.76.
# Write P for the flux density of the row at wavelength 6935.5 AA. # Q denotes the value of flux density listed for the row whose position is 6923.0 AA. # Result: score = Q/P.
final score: 1.07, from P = 14.94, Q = 15.93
